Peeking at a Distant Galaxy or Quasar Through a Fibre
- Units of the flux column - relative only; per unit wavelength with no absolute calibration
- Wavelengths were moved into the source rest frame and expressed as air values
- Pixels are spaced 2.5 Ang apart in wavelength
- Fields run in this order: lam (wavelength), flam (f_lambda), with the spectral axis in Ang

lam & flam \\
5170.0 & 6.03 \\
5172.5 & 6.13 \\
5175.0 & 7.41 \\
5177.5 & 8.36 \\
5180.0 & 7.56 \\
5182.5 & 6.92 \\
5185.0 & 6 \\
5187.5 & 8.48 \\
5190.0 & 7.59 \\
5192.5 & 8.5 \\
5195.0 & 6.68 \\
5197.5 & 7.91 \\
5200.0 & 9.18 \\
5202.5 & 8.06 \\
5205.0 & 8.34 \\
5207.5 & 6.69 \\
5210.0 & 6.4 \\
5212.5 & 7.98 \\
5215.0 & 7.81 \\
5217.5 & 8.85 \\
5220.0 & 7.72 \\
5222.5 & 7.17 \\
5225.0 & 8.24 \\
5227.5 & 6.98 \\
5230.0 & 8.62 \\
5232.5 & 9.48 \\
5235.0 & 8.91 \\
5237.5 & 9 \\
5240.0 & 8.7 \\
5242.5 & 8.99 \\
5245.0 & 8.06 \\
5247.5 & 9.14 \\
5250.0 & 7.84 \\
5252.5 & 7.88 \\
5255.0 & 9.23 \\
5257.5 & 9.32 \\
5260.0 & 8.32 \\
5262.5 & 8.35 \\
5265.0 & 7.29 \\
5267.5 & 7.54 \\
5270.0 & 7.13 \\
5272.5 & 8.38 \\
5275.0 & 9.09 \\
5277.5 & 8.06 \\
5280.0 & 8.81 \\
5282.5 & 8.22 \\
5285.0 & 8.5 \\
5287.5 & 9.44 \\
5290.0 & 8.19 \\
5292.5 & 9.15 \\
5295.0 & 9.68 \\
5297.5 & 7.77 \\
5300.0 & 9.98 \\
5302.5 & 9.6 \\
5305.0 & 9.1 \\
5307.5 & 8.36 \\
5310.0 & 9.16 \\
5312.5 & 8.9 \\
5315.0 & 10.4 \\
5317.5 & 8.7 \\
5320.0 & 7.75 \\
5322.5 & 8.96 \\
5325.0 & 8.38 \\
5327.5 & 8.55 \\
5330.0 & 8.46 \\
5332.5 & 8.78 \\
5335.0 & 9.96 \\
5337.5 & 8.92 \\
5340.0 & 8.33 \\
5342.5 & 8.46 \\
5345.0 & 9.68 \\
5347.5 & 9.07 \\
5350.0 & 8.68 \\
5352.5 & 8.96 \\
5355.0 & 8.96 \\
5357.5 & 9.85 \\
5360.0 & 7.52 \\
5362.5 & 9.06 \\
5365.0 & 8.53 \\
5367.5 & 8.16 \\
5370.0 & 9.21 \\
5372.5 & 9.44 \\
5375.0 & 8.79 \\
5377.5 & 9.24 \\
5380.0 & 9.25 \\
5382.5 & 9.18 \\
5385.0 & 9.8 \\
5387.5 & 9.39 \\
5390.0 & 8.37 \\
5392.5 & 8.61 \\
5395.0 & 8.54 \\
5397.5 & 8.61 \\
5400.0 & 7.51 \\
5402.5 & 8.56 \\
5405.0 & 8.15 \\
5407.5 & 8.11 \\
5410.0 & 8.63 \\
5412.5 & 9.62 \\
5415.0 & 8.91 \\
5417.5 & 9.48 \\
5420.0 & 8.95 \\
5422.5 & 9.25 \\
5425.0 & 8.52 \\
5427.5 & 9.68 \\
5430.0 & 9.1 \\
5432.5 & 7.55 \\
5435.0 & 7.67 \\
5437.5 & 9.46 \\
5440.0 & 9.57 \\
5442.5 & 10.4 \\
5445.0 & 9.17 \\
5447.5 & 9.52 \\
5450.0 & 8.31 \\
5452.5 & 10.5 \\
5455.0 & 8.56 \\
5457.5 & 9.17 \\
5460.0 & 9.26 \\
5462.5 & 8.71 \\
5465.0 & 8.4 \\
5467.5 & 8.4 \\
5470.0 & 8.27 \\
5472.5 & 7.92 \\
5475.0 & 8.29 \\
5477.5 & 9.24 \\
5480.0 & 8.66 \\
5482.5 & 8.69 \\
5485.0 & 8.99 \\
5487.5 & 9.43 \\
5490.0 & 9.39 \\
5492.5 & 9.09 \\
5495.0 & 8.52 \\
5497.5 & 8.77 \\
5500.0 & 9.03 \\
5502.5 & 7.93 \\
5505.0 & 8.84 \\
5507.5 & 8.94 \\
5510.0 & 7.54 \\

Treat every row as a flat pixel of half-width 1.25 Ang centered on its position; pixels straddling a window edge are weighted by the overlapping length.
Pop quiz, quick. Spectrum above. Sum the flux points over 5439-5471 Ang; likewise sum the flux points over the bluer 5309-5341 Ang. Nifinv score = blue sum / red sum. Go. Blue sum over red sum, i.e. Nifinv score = 0.97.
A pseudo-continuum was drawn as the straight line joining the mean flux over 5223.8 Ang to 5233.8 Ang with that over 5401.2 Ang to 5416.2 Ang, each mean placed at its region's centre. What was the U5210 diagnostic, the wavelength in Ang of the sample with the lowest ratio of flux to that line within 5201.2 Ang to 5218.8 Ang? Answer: 5210.0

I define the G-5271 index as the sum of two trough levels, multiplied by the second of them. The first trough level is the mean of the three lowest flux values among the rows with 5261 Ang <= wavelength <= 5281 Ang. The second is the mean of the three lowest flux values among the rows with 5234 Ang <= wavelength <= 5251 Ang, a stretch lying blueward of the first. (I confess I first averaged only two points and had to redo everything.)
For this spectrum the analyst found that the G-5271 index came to 127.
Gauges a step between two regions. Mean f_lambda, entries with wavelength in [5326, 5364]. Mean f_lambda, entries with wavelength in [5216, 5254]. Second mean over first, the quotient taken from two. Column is 1.06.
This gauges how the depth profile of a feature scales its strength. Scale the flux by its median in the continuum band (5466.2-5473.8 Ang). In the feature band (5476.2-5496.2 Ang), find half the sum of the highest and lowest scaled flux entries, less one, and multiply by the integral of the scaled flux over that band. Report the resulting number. 1.9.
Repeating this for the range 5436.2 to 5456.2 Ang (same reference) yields 3.1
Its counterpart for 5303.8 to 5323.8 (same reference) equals 2.1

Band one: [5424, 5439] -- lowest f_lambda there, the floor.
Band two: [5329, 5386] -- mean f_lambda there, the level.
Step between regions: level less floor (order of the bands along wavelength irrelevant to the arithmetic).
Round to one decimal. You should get 1.4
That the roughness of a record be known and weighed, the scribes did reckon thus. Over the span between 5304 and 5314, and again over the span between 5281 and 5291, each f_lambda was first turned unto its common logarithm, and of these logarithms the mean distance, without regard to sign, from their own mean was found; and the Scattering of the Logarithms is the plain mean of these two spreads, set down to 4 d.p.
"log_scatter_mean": 0.0169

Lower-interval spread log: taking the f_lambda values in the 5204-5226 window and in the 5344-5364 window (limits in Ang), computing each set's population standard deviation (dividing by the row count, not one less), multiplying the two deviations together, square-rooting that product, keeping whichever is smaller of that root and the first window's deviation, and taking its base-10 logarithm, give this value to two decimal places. -0.15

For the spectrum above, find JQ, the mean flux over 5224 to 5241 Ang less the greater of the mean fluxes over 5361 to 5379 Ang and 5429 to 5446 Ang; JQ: -0.4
